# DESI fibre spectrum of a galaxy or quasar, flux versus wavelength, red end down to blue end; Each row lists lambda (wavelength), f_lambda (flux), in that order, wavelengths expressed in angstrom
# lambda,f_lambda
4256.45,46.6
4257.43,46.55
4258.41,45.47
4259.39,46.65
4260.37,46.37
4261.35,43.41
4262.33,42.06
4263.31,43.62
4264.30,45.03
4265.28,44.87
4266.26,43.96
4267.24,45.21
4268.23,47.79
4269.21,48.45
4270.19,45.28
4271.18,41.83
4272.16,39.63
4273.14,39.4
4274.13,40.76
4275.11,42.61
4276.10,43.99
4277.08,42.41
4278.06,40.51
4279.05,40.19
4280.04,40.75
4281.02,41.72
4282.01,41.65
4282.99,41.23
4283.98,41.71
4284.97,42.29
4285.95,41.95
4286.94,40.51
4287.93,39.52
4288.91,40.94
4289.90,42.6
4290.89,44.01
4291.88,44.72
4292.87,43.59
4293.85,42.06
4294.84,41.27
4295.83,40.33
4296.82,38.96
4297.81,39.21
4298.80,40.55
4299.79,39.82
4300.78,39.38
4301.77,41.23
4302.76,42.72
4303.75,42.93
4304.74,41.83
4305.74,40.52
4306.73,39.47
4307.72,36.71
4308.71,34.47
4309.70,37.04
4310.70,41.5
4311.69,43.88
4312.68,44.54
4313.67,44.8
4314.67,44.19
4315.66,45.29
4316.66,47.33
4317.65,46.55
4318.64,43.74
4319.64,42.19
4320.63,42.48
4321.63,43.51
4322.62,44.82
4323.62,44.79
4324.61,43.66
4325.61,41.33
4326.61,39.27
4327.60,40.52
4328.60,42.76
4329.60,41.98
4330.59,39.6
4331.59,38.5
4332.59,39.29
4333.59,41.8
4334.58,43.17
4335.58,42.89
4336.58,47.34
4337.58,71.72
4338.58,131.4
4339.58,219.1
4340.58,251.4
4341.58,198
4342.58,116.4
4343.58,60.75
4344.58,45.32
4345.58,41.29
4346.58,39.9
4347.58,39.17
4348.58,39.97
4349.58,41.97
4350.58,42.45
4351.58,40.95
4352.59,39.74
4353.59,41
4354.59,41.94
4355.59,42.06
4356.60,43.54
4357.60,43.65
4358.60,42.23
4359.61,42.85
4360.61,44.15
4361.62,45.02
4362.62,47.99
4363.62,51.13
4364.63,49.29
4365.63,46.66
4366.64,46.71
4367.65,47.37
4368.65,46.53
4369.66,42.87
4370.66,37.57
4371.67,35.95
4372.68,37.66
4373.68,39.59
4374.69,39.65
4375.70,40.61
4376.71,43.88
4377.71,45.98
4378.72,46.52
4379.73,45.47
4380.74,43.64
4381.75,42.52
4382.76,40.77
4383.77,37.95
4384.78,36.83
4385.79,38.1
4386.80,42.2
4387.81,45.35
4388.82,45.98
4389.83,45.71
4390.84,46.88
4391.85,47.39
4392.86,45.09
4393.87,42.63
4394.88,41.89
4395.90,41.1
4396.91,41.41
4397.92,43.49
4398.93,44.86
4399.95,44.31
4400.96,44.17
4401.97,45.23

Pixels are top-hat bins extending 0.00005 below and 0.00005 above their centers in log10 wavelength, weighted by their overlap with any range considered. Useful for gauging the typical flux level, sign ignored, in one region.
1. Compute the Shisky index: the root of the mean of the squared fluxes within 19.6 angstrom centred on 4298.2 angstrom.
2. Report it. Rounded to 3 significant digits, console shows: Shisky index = 41.2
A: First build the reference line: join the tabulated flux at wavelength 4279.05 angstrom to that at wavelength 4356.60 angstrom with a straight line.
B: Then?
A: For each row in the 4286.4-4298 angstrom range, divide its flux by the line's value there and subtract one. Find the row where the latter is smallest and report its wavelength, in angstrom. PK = 4296.82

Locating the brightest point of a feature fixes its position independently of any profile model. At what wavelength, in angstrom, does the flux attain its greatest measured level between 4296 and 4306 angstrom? 4303.75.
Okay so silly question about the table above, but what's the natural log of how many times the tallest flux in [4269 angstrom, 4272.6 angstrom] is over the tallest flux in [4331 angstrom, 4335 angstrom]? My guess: 0.12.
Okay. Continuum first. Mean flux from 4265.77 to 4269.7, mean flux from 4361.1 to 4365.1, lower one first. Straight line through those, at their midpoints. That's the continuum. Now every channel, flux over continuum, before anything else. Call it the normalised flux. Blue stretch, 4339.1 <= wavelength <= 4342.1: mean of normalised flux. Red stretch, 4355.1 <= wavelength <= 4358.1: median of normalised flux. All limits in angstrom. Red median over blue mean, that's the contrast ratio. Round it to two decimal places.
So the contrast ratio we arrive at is 0.19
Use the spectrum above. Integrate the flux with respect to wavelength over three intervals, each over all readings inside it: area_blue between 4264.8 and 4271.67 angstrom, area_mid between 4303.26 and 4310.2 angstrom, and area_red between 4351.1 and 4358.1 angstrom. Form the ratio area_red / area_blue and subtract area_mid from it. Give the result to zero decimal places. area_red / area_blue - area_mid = -270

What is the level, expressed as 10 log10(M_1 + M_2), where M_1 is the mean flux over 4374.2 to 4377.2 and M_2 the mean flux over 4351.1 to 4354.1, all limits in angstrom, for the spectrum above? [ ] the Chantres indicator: 19.1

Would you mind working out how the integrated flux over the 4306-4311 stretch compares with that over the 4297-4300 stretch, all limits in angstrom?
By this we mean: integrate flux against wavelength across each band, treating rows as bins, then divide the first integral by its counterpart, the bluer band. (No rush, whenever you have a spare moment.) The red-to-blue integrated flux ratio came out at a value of 1.6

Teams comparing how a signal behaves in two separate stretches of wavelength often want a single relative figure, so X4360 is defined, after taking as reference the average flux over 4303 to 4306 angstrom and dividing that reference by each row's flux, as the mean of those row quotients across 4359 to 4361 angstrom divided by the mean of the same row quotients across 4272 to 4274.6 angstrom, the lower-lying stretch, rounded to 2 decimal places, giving 0.92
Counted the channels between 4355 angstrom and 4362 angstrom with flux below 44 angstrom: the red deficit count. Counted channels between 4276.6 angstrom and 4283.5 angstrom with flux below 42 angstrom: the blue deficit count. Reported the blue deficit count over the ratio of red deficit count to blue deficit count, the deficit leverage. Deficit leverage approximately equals 7.2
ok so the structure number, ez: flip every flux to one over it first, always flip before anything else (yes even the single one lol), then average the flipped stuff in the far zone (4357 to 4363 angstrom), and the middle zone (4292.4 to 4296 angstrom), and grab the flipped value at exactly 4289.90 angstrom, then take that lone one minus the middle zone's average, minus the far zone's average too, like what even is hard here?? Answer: -0.0231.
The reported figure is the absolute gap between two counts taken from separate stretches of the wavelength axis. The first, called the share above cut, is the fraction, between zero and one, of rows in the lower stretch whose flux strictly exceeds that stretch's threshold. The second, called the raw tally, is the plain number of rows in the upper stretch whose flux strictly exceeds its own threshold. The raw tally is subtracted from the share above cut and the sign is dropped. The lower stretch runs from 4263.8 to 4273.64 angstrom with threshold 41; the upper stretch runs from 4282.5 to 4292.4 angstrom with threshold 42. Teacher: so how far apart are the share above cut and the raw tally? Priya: 3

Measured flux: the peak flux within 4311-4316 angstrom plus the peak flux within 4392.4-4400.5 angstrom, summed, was 90.4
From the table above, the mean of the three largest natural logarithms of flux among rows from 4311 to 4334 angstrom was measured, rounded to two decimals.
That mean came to 3.84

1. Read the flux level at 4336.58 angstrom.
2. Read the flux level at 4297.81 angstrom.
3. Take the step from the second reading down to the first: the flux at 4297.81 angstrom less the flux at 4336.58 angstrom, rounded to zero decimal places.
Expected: -8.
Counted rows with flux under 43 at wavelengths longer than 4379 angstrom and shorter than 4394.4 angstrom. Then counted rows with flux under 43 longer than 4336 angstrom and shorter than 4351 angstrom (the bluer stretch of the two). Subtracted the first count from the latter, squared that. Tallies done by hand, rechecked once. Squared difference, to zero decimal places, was 1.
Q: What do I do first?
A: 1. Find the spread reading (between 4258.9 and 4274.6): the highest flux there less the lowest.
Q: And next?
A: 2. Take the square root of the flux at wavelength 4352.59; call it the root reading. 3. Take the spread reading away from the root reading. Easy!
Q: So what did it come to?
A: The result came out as -3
